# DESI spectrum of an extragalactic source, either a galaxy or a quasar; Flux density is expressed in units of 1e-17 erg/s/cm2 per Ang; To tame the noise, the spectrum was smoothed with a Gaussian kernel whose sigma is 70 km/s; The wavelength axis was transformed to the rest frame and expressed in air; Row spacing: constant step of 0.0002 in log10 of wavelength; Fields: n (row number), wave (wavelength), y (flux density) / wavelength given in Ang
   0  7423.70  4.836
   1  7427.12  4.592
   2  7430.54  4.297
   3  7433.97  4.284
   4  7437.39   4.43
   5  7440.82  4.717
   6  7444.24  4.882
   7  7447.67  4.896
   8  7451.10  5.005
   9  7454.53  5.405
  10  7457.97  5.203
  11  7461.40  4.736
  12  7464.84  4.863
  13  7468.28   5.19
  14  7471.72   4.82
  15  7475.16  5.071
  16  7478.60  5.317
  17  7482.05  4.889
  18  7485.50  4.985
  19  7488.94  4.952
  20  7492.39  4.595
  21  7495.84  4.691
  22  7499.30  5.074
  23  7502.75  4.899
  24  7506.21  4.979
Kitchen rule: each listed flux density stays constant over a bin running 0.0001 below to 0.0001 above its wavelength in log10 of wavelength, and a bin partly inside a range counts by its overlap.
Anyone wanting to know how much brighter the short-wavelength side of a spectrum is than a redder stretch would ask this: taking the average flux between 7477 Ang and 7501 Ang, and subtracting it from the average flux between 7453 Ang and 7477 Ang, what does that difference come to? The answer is 0.11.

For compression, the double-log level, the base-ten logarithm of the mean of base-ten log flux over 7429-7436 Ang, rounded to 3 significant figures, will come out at -0.199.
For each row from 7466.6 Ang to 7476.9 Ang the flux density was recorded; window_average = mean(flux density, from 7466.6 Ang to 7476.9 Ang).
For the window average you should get 5.03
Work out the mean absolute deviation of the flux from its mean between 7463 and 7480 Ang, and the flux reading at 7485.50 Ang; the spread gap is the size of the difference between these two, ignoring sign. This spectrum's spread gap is 4.82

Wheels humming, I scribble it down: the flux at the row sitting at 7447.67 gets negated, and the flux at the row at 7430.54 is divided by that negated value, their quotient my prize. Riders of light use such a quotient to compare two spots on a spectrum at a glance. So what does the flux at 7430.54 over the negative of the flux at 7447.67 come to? -0.88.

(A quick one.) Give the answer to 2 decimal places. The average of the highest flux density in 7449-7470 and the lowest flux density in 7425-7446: 4.84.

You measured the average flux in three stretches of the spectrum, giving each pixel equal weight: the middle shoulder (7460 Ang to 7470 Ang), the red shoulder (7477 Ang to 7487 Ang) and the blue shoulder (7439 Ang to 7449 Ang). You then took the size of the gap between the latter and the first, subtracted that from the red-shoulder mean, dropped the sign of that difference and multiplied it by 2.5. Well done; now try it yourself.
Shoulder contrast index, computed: 12.4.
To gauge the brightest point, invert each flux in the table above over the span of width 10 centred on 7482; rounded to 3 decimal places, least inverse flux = 0.188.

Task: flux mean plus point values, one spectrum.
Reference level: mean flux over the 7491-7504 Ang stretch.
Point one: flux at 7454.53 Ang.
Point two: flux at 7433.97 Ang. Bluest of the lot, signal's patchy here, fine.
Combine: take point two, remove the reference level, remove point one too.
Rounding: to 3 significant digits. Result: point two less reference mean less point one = -5.94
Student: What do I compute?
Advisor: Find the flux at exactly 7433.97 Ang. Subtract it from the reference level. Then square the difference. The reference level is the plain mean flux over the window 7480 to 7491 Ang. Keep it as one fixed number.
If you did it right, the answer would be 0.43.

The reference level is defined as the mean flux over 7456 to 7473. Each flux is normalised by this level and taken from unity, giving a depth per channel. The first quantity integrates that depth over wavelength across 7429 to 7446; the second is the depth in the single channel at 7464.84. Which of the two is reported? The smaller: 0.02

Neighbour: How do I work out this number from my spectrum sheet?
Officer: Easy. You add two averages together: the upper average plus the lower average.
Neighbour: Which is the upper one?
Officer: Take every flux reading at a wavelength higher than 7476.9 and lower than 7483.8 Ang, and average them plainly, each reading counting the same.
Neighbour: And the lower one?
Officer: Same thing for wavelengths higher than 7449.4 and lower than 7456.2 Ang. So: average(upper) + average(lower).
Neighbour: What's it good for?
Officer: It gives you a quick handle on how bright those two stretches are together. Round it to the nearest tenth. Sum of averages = 10.3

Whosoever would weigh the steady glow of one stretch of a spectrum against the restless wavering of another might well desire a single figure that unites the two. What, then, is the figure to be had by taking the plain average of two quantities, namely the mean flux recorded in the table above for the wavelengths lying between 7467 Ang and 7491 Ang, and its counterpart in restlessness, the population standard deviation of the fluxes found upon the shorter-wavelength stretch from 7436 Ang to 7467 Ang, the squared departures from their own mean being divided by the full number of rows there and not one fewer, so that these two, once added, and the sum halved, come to 2.65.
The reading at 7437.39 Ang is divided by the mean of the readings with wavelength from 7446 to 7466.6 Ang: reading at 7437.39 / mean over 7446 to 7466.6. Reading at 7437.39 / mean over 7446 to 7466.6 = 0.88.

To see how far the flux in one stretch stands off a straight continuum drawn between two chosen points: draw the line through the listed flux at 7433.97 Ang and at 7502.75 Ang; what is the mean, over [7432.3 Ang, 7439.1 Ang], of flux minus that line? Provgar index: 0.1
